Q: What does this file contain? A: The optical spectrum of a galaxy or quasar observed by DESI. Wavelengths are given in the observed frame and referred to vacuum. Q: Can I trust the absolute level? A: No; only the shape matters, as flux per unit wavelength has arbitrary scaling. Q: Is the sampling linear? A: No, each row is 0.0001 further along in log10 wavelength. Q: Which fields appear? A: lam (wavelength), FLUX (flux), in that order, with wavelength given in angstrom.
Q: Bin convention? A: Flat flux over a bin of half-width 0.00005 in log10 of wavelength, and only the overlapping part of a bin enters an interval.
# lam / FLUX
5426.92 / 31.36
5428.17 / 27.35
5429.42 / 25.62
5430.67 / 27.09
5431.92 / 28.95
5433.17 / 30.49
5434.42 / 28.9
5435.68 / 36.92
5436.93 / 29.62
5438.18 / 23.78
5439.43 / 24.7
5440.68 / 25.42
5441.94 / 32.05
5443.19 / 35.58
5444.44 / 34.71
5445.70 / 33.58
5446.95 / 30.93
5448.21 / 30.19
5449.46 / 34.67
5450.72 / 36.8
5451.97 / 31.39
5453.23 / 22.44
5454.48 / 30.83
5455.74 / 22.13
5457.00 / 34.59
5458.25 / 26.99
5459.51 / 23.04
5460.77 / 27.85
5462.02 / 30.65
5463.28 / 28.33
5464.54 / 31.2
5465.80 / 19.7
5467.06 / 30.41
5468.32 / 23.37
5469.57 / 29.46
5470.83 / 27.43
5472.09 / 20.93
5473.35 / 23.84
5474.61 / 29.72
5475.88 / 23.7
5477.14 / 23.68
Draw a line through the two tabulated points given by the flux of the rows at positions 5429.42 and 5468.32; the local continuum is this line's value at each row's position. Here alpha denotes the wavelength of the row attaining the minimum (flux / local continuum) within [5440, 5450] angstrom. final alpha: 5440.68 angstrom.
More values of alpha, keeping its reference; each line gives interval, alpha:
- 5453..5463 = 5455.74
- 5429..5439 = 5438.18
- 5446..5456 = 5455.74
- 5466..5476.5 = 5472.09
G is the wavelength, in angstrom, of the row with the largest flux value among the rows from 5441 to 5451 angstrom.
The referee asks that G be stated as 5450.72 angstrom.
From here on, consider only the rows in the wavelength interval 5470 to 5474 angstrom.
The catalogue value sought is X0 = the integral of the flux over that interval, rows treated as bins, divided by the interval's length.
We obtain 24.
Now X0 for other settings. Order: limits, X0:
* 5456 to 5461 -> 28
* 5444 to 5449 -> 32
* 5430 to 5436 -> 30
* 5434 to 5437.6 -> 32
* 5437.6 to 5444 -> 29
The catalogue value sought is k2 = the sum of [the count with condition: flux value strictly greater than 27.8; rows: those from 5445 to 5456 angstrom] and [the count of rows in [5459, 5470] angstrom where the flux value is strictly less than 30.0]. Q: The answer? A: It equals 13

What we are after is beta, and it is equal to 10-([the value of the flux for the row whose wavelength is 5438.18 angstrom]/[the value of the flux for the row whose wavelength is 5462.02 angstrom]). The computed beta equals 9.2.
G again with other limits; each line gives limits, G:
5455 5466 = 5457.00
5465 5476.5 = 5467.06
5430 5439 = 5435.68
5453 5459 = 5457.00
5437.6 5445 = 5443.19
